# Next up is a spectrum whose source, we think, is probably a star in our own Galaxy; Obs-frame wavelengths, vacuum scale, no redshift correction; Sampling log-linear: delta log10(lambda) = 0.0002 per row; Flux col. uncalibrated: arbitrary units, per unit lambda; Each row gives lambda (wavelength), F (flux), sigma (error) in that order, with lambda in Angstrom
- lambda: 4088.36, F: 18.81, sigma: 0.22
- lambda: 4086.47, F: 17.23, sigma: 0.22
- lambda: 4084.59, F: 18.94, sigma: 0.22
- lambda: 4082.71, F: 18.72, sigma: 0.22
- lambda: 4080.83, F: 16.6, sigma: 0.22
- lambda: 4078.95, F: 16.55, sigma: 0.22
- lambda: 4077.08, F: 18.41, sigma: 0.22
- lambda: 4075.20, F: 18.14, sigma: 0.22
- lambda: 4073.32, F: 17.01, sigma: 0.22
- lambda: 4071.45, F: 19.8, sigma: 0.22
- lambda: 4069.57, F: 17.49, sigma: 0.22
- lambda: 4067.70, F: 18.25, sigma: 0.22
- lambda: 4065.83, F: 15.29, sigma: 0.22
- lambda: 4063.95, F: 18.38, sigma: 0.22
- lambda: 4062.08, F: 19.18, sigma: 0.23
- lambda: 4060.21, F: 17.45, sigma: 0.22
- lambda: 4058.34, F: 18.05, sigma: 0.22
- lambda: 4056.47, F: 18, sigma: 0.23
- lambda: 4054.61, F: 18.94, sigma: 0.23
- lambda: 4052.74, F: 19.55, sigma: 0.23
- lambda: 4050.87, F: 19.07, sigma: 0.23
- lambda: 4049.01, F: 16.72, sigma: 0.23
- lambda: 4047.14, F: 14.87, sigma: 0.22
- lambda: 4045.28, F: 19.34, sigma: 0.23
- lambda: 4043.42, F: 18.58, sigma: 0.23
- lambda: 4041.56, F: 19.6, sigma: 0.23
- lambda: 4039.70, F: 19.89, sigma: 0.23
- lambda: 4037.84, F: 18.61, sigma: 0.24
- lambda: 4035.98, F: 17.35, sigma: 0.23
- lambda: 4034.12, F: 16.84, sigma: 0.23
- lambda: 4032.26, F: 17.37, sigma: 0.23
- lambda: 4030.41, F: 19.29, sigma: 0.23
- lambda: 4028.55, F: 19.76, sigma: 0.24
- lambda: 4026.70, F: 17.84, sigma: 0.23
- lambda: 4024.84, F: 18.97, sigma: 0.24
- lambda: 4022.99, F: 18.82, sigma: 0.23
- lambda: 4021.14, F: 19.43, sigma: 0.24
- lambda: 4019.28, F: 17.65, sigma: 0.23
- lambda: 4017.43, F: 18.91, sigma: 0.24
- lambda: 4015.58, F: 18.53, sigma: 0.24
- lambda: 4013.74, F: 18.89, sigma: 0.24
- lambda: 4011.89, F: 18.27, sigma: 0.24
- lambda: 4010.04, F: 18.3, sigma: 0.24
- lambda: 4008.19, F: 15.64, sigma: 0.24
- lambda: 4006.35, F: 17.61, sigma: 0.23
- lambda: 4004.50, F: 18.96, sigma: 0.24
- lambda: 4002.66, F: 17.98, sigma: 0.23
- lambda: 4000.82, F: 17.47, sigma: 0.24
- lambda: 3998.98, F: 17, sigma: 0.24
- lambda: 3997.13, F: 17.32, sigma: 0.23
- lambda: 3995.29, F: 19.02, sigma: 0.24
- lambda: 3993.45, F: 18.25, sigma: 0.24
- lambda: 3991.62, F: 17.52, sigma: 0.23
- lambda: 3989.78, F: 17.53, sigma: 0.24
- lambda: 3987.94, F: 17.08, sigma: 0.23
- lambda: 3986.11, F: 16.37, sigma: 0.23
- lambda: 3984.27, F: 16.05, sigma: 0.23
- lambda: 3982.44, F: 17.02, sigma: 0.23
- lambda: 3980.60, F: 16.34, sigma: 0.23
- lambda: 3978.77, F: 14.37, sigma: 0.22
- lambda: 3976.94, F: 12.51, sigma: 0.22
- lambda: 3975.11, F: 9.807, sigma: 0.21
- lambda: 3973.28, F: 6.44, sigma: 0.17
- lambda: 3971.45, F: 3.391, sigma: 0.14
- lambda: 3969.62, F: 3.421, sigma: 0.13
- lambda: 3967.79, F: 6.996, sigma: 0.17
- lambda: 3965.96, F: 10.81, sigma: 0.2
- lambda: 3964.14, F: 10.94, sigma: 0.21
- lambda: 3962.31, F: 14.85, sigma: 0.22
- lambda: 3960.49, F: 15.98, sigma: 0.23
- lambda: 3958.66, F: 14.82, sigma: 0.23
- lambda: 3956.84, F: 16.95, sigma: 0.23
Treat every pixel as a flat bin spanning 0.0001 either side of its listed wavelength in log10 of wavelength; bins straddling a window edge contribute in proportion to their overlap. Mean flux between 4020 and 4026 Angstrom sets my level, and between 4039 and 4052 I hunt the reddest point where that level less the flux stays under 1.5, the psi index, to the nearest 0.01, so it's 4050.87 Angstrom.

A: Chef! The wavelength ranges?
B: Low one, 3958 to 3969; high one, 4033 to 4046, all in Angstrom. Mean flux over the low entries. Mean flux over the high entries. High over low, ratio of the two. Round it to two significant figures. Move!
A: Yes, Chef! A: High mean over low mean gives 1.5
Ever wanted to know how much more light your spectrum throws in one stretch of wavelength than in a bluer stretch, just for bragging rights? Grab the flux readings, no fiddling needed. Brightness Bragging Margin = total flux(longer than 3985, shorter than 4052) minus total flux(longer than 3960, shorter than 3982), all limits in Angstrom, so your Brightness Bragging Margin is 525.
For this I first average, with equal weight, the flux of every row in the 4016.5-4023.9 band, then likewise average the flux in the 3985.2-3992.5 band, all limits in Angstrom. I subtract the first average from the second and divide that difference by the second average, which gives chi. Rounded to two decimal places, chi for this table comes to -0.09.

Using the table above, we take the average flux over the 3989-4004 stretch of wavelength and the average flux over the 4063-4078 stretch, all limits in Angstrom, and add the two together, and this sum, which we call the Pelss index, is 35.6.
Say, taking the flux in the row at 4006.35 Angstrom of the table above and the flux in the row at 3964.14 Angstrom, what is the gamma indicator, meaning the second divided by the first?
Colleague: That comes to 0.62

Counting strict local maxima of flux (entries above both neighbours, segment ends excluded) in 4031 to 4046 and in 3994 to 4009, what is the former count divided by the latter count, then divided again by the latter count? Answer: 1.0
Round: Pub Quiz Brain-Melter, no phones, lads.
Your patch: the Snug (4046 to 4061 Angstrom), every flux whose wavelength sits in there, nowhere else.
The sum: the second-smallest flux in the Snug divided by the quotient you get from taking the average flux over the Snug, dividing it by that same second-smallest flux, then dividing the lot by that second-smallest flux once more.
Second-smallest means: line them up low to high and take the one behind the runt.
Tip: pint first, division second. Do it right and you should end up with 262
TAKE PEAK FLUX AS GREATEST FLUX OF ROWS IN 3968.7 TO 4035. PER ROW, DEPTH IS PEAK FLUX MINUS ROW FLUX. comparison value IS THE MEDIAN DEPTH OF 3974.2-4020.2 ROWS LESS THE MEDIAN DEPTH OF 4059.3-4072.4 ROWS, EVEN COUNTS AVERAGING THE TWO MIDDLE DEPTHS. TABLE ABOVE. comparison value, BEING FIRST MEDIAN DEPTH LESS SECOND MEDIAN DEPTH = 0.73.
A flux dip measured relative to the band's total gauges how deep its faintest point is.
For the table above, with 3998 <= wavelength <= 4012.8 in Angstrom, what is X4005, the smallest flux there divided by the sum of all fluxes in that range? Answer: 0.11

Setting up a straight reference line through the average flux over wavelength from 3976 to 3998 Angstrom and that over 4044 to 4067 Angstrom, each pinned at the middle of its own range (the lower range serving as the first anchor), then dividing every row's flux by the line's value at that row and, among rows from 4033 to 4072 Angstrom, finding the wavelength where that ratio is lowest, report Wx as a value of 4047.14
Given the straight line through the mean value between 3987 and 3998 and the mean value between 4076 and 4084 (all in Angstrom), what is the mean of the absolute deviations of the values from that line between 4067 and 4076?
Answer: 0.82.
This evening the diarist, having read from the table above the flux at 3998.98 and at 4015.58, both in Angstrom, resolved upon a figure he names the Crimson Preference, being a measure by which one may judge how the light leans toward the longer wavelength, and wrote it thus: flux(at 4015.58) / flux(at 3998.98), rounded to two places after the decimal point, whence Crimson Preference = 1.09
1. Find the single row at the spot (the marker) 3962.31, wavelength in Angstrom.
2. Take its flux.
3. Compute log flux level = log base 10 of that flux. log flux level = 1.17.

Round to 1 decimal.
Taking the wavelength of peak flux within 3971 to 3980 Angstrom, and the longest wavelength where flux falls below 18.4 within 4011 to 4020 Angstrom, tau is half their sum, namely 3999.0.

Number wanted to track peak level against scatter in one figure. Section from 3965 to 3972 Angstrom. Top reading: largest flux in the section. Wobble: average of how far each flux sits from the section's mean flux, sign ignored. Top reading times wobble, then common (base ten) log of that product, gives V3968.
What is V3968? 1.5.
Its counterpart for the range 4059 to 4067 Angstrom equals 1.4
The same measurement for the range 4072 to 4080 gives 1.1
